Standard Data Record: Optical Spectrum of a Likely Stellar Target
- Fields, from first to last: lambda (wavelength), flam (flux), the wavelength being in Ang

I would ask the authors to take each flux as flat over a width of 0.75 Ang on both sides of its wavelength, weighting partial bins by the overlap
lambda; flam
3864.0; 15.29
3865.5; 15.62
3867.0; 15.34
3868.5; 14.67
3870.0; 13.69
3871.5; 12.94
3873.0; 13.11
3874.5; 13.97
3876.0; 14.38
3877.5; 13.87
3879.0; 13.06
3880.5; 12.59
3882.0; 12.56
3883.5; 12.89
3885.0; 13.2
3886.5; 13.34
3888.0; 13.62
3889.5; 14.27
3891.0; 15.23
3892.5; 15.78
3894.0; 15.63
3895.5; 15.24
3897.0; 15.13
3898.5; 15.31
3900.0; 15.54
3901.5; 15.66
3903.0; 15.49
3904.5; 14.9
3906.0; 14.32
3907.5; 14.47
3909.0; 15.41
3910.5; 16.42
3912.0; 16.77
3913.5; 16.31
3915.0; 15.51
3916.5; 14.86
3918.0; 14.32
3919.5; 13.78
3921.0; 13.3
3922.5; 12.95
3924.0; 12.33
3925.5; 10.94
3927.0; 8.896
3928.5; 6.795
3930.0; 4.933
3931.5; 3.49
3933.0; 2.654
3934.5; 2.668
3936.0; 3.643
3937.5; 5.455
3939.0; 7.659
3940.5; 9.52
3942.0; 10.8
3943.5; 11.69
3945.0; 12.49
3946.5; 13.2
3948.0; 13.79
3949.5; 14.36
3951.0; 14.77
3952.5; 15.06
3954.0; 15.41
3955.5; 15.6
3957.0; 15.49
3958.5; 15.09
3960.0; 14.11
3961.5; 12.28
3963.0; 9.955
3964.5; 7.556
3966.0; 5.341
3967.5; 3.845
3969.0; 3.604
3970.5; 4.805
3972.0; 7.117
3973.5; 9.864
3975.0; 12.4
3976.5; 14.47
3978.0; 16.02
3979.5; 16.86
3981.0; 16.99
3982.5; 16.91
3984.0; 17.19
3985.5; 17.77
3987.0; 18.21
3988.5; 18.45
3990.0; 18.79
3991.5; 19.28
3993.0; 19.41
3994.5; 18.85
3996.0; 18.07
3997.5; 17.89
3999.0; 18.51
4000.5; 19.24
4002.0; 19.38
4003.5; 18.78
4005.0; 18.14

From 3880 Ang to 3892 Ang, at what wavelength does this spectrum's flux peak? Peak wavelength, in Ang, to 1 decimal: 3891.0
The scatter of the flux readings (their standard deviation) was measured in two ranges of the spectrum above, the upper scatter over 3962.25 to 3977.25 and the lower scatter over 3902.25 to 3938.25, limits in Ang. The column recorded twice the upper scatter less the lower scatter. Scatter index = 2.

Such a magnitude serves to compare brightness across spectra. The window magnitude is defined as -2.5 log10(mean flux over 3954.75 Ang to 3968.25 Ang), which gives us -2.61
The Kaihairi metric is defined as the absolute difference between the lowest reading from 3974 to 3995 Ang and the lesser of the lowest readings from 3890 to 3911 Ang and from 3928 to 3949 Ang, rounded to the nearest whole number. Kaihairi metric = 10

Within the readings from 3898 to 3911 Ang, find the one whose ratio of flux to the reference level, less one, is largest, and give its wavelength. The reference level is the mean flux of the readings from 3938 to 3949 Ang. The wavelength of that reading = 3910.5 Ang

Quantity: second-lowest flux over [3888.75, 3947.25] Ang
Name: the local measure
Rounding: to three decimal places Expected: 2.668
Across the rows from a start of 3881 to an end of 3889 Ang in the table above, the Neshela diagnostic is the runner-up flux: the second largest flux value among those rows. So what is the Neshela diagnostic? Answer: 13.34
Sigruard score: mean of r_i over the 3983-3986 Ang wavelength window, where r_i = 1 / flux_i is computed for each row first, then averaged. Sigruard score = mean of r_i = 0.057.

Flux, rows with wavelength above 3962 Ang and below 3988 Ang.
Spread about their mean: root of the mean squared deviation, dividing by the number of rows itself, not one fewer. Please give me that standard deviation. 5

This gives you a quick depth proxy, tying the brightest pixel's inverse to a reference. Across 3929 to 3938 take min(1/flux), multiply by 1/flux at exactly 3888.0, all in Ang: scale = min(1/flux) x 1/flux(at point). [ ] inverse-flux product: 0.0135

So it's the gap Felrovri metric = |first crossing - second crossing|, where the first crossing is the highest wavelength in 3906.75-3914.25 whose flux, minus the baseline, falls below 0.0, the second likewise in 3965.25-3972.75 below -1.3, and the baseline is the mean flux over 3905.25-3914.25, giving 63.0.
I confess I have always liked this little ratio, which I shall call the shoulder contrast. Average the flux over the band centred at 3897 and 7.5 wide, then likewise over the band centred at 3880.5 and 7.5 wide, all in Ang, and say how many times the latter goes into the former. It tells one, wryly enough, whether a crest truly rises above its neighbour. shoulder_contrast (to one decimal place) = 1.2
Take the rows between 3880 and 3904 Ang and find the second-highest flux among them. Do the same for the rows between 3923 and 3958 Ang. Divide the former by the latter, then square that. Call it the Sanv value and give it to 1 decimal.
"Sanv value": 1.0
